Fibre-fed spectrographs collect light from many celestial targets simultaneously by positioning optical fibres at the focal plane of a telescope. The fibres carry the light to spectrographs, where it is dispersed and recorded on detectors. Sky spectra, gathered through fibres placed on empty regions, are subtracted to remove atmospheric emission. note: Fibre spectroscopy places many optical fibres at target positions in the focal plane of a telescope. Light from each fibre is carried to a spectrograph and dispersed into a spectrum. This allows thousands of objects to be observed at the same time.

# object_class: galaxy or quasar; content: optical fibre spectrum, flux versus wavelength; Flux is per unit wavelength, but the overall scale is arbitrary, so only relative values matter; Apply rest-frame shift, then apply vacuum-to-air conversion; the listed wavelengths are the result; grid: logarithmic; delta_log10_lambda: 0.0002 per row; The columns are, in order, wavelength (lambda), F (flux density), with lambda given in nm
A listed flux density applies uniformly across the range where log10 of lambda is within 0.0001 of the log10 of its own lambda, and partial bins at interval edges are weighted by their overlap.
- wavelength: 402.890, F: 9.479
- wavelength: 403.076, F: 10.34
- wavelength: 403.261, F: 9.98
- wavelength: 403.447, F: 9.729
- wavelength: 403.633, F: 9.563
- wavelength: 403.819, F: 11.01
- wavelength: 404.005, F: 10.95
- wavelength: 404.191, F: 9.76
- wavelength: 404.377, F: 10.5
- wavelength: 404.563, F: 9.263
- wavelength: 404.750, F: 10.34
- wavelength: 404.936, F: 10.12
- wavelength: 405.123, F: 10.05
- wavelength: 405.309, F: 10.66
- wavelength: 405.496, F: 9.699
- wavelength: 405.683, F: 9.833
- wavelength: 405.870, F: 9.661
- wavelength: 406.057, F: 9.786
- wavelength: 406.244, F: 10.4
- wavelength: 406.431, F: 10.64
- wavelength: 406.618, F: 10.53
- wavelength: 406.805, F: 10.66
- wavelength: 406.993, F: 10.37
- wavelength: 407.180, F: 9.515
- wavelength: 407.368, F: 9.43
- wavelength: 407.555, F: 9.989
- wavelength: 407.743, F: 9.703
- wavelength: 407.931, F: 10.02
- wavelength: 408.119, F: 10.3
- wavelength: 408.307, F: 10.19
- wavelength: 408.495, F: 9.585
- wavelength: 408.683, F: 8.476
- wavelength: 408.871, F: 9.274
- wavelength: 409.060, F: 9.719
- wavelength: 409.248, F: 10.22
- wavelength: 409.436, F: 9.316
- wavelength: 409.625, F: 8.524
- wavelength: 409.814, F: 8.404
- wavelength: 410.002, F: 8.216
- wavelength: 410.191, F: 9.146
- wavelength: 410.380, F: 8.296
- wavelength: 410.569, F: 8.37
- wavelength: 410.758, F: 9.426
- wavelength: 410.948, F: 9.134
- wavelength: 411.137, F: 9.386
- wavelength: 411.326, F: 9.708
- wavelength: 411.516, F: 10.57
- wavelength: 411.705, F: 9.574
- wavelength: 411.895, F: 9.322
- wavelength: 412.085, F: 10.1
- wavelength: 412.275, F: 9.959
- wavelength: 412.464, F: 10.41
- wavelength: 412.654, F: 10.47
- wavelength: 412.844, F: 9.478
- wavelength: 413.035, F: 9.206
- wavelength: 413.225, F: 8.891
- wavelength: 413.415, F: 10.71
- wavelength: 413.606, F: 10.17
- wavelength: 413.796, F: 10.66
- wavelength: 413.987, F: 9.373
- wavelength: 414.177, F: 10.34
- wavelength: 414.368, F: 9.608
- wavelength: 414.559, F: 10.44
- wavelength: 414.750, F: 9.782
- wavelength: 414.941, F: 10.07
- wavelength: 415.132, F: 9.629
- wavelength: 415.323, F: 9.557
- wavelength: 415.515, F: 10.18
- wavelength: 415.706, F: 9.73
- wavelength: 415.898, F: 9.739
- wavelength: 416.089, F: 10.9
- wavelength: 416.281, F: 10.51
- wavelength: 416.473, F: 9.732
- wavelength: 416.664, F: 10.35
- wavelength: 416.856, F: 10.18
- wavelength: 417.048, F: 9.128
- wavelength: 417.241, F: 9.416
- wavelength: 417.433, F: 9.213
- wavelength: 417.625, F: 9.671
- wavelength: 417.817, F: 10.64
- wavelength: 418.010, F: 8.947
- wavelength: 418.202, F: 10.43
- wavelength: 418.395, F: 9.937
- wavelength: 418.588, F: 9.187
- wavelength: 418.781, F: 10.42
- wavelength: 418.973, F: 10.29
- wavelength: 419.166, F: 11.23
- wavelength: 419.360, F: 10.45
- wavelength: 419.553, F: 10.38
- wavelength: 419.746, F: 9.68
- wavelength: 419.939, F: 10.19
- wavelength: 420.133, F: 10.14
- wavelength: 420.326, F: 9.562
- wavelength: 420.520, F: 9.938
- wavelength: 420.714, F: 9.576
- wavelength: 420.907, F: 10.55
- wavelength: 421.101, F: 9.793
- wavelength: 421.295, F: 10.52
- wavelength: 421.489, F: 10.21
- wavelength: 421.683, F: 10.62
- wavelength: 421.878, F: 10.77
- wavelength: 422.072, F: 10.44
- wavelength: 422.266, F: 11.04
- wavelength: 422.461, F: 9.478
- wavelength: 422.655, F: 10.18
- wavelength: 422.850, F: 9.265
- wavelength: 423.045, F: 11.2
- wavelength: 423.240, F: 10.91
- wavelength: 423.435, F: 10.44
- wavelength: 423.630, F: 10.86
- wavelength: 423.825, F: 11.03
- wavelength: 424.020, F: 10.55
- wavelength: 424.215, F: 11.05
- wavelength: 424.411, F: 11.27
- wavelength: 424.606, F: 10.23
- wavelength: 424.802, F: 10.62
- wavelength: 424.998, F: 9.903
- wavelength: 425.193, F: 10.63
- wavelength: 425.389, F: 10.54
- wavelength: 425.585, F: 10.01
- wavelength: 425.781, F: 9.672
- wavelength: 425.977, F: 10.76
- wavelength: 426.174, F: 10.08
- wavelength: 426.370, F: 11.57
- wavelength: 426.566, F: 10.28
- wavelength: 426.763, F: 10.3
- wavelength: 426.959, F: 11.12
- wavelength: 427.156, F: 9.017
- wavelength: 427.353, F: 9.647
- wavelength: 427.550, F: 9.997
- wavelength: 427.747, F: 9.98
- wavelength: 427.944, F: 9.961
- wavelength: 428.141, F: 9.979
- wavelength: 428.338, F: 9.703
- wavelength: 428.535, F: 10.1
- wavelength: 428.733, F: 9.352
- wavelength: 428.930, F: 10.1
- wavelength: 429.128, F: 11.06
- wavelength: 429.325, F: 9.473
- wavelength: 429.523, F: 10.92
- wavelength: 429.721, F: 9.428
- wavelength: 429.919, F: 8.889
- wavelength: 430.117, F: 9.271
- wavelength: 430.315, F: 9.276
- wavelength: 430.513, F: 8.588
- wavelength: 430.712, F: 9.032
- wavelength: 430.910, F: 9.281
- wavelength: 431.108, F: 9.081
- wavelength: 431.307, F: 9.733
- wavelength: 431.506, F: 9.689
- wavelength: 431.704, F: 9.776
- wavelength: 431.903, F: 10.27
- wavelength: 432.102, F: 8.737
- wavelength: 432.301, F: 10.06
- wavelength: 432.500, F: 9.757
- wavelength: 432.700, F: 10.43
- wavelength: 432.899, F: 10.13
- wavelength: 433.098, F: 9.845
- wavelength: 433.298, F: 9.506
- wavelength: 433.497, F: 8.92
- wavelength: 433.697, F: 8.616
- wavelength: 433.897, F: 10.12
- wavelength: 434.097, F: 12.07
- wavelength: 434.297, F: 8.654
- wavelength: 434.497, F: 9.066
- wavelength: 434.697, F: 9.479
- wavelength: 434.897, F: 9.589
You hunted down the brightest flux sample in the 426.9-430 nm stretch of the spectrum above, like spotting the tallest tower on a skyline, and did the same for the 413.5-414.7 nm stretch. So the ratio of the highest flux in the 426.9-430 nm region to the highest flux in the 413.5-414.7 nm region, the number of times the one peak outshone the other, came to 1.04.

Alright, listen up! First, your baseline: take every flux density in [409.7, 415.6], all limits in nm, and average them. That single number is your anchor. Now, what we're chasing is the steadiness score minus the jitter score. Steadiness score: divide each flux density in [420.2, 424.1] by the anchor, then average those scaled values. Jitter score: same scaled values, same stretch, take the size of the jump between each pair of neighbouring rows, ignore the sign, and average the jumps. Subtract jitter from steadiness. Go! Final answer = 1.01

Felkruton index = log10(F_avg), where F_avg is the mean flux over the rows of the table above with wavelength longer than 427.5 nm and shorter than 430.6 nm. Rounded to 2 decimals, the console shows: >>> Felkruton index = 0.99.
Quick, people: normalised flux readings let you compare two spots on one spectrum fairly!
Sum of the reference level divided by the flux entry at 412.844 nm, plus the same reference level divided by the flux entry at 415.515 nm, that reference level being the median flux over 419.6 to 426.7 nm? 2.13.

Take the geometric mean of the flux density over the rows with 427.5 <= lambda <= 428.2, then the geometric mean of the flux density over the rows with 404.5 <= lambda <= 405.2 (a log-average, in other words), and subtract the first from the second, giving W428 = -0.04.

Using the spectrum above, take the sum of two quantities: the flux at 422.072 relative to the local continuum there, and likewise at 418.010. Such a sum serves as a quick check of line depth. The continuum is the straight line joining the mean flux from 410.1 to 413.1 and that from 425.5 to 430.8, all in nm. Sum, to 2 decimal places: 1.99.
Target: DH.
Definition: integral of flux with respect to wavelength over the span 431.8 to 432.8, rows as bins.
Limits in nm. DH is 9.8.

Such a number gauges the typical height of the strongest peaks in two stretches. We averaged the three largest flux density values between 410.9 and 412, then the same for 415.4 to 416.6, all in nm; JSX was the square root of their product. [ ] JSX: 10.2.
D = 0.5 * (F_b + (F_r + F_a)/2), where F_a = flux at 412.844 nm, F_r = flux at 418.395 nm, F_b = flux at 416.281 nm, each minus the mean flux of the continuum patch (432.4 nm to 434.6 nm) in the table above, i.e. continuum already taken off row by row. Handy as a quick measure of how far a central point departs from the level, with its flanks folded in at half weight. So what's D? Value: 0.37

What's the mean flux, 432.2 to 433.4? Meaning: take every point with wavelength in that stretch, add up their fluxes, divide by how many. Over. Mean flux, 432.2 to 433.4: 9.95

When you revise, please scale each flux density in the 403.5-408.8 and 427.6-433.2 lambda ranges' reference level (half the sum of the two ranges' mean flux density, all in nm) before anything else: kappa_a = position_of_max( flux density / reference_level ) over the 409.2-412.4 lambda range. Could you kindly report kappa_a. 411.516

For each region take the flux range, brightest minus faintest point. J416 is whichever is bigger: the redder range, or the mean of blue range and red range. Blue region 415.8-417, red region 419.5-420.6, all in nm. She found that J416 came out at 0.99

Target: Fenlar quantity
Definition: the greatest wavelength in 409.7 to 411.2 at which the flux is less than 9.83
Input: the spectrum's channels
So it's 411.137 nm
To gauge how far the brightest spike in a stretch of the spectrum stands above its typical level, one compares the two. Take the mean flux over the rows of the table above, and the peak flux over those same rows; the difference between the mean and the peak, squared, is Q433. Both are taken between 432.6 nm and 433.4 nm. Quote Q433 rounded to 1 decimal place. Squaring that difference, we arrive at 0.2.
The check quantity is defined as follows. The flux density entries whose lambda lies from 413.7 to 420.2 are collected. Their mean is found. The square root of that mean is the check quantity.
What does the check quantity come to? 3.16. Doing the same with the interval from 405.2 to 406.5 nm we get 3.18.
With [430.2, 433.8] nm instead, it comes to 3.08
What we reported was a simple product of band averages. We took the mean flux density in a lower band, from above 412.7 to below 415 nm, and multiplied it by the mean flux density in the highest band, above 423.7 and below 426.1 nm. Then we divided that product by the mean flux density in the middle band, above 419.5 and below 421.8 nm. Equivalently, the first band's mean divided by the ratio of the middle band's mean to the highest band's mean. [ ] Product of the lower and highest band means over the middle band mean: 10.3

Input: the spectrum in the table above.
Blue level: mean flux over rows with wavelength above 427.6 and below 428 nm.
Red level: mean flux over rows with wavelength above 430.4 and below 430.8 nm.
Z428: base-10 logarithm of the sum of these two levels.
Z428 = 1.274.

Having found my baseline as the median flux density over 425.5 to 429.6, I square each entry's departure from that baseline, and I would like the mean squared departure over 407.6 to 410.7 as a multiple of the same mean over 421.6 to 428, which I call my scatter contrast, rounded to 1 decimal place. 2.2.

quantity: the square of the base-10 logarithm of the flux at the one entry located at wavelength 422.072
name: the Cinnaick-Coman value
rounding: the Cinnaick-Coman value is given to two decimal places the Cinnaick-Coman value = 1.04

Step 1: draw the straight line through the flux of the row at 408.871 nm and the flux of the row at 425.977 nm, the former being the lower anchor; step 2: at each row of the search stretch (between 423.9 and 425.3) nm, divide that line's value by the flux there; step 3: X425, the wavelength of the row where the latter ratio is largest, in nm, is 424.998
